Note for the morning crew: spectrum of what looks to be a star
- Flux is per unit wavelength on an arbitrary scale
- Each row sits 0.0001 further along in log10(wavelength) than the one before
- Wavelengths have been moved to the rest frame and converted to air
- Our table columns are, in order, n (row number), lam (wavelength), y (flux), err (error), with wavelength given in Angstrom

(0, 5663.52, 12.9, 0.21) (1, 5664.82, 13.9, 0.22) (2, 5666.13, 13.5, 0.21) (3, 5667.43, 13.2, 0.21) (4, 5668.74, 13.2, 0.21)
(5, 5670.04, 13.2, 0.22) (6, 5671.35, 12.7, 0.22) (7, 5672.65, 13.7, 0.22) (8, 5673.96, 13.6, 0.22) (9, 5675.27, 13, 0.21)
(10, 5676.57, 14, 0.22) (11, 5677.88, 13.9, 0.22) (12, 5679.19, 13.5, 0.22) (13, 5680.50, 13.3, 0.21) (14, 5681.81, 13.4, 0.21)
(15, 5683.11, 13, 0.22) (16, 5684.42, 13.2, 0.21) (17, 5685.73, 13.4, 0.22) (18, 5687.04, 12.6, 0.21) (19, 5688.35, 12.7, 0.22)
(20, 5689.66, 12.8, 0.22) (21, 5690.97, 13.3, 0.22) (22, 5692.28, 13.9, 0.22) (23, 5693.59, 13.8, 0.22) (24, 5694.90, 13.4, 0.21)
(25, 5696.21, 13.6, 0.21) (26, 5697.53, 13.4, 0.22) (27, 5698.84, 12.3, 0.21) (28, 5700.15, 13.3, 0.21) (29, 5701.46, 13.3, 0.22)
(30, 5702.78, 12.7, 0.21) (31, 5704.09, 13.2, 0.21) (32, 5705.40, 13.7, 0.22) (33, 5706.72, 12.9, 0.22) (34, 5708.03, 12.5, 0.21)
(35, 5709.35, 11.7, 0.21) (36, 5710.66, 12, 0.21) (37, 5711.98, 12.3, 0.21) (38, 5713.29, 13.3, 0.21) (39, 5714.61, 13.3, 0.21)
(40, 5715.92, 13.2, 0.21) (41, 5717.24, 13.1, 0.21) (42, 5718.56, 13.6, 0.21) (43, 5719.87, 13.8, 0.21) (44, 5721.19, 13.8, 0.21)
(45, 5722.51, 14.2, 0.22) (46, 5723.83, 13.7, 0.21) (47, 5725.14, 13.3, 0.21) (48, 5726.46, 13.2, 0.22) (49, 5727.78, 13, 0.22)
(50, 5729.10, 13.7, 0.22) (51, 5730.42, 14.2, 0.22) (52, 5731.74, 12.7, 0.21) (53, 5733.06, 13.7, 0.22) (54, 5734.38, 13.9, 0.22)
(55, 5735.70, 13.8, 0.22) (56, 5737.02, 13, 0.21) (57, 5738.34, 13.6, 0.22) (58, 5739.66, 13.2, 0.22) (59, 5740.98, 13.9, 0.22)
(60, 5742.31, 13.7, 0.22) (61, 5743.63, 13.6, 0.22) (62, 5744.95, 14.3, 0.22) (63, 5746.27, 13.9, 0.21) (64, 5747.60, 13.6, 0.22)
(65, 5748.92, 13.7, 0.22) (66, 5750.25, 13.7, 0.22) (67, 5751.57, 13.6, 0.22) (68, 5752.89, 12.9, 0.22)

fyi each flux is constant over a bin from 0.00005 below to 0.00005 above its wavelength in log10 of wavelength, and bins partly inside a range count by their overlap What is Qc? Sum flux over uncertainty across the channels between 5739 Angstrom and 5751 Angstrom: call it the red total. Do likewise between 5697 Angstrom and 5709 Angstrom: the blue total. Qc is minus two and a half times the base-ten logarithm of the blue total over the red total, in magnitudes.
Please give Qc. 0.035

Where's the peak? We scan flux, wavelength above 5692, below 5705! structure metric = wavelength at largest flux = 5692.28 Angstrom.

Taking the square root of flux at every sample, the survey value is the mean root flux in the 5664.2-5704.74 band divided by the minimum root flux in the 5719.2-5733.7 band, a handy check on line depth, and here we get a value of 1.02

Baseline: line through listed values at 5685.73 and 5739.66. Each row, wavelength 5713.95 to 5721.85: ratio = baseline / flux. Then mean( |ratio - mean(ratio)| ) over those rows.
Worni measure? 0.020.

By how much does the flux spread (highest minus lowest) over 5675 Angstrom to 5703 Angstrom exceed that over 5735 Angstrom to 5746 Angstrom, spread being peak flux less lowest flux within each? 0.4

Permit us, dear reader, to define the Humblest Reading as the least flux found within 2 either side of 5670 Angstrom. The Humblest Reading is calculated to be 12.7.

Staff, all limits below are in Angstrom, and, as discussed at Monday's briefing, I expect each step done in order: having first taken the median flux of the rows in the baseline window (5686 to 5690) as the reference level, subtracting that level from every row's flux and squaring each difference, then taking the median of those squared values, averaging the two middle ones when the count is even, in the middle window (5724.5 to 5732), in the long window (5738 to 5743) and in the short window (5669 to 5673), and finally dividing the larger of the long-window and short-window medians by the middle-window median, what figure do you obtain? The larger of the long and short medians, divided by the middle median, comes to 3.0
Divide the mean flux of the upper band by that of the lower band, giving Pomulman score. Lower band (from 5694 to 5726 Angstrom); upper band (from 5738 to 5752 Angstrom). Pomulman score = 1.04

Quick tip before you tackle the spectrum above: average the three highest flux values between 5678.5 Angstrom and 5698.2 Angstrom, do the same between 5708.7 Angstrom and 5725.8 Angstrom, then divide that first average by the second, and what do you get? 0.99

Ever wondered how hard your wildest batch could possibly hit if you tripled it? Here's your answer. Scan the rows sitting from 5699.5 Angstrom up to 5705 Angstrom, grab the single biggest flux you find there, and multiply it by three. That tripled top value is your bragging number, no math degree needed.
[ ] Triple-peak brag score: 39.9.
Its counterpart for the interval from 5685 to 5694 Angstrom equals 41.7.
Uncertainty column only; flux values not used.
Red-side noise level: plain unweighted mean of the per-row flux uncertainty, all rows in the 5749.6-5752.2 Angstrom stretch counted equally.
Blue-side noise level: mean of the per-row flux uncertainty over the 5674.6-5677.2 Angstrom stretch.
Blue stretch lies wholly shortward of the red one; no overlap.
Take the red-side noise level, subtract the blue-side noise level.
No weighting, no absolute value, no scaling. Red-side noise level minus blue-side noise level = 0.005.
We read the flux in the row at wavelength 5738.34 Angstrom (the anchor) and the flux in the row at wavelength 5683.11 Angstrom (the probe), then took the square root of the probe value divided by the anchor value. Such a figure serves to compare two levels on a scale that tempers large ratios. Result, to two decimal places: 0.98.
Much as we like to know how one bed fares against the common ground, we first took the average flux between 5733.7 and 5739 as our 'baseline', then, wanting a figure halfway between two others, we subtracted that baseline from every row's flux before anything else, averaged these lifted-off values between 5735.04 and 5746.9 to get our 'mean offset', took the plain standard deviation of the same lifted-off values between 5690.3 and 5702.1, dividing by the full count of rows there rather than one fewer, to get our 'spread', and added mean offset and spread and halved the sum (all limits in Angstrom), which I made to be 0.26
